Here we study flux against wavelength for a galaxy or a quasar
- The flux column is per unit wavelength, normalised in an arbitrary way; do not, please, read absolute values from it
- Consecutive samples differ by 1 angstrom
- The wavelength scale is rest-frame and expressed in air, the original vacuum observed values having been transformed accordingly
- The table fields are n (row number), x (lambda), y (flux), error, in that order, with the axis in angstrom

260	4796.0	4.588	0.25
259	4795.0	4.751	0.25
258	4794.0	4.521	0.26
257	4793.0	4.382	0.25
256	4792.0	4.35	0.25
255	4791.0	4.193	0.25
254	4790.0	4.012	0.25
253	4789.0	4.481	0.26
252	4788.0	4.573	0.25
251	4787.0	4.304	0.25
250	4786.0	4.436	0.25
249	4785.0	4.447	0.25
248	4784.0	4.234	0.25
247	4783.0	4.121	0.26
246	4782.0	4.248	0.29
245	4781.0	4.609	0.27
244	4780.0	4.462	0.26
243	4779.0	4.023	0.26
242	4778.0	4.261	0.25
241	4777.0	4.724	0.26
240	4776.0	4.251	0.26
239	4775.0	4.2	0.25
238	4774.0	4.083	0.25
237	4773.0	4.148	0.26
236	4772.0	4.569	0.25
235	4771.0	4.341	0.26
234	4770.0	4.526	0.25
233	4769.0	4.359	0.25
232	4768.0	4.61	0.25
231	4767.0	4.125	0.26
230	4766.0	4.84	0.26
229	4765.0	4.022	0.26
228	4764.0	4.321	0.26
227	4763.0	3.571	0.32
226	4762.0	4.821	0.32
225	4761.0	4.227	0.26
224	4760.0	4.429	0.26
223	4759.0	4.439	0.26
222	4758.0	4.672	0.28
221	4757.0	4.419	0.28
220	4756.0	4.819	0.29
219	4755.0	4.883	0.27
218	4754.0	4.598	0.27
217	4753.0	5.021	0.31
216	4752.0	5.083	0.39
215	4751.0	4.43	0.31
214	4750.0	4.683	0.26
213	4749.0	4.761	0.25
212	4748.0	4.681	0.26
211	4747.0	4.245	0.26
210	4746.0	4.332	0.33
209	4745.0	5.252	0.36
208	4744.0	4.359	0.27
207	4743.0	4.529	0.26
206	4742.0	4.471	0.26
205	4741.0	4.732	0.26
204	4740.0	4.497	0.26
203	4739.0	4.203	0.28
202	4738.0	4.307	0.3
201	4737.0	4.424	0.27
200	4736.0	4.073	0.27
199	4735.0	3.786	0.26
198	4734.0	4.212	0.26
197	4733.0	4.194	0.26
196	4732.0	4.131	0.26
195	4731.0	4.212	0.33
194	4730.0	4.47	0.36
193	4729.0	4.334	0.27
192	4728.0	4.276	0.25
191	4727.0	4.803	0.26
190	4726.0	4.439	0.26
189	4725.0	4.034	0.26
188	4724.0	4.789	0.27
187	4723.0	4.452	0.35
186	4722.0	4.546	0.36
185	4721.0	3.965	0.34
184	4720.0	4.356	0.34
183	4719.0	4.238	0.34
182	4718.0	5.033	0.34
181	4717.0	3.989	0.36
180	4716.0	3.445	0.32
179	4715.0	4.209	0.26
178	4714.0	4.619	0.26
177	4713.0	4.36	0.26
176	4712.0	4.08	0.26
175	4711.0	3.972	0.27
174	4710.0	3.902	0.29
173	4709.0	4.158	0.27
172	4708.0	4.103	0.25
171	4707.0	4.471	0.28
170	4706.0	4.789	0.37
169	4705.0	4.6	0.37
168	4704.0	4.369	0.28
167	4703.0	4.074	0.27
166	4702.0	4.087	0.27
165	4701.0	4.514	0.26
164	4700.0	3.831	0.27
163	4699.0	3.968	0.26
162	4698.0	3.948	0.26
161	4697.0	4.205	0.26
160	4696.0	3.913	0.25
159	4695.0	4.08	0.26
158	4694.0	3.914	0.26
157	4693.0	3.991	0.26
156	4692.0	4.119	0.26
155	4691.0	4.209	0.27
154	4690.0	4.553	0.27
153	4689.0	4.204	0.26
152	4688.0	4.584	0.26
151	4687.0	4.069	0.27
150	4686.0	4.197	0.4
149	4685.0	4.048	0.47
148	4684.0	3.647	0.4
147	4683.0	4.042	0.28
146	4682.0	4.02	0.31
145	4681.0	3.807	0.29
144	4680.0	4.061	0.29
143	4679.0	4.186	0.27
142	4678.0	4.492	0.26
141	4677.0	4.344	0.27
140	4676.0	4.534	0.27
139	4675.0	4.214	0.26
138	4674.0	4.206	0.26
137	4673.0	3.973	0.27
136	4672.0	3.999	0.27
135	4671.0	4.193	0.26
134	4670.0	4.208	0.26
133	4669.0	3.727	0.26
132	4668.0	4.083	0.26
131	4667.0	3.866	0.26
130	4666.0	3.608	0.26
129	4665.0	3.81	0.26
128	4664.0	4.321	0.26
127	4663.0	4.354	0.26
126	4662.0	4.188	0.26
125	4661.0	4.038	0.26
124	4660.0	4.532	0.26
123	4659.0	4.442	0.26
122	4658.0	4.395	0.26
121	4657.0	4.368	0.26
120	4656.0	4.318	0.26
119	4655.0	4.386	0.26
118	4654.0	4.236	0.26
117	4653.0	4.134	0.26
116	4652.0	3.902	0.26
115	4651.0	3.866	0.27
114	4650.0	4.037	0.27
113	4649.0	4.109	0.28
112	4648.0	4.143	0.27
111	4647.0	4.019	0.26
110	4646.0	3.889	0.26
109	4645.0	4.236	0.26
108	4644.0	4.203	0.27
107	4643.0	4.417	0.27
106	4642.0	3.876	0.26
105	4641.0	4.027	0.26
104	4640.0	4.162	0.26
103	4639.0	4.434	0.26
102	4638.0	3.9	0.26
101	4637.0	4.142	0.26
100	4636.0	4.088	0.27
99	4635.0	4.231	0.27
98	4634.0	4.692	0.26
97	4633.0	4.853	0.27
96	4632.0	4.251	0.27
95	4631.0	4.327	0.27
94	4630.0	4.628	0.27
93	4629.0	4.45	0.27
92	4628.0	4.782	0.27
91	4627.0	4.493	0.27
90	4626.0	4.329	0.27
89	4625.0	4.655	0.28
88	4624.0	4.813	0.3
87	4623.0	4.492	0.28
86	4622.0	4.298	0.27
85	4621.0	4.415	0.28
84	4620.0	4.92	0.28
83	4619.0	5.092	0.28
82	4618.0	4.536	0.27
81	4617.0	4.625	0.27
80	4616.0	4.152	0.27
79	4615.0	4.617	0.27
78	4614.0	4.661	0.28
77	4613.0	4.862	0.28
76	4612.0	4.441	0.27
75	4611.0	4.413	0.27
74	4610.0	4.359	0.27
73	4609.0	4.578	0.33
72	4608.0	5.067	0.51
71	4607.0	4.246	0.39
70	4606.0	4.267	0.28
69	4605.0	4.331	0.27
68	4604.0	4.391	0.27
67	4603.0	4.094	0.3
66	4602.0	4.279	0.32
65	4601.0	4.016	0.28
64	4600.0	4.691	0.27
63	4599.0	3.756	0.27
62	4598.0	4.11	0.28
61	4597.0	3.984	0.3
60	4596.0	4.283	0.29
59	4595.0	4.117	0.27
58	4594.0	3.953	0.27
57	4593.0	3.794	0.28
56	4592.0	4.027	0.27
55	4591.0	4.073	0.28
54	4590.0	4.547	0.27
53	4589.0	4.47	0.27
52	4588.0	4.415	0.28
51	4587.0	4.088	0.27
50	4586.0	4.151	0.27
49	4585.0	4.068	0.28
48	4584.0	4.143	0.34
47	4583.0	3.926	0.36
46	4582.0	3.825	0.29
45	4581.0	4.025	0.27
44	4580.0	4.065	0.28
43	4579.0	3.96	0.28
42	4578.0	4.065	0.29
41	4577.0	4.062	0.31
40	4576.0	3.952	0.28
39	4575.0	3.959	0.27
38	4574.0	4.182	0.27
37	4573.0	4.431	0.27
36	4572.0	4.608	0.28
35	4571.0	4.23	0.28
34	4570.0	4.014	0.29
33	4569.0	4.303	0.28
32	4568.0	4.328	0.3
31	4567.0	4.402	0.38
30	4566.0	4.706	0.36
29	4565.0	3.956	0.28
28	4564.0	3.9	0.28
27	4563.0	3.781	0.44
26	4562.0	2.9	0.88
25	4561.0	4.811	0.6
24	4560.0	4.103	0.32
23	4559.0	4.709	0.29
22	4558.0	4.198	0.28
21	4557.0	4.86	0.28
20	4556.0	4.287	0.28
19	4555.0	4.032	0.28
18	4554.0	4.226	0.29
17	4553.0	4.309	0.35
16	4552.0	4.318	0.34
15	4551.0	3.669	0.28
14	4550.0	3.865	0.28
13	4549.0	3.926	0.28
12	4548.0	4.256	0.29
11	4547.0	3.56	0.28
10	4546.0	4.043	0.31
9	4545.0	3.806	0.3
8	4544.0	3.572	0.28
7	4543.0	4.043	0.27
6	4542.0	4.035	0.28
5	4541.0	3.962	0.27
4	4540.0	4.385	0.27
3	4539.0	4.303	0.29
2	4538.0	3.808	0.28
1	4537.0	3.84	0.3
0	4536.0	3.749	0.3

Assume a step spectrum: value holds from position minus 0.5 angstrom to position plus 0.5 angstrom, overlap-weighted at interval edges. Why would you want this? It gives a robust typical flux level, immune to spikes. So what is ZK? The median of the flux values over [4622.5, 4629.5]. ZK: 4.49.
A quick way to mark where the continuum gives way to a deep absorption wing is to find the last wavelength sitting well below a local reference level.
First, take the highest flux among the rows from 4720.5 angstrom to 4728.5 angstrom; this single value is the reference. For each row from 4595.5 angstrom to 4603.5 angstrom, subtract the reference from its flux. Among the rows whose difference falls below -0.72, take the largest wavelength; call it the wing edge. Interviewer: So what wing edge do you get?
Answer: 4601.0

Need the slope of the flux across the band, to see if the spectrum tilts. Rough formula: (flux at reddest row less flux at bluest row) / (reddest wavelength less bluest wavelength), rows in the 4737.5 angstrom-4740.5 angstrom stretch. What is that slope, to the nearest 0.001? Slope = 0.095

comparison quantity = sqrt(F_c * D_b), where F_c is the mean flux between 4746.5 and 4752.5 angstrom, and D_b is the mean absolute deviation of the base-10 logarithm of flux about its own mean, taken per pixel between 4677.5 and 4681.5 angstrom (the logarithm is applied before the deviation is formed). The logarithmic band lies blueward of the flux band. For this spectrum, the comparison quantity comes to 0.31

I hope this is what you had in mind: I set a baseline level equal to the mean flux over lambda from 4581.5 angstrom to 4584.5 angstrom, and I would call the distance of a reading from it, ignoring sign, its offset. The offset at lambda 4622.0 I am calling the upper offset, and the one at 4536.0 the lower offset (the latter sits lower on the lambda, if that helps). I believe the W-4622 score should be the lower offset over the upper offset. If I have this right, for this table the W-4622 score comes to 0.65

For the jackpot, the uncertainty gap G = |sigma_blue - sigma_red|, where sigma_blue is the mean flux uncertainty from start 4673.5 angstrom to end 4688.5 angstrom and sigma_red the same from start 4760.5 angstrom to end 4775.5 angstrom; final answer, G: 0.040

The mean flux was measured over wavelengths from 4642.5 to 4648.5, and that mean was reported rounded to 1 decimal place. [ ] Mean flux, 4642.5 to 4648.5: 4.2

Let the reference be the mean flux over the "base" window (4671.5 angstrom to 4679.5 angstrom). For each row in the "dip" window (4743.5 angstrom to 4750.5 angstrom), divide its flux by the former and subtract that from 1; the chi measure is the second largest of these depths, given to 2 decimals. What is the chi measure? -0.02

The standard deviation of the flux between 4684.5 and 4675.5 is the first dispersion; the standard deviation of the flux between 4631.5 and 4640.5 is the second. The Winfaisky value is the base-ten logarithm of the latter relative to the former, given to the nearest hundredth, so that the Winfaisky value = 0.01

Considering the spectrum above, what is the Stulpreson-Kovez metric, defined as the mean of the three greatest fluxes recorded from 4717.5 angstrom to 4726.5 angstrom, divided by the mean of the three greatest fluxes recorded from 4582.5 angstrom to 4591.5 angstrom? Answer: 1.07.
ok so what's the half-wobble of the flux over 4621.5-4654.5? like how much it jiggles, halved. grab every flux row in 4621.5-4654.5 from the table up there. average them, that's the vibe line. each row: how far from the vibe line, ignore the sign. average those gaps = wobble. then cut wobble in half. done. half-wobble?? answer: 0.12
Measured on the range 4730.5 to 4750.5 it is 0.12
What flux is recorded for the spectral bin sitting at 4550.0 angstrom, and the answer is 3.865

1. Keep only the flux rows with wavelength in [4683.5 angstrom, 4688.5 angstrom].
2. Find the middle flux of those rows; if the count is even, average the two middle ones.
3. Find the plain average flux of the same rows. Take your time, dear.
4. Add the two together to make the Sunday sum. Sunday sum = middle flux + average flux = 8.2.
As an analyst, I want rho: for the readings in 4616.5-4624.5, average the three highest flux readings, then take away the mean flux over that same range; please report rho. 0.29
